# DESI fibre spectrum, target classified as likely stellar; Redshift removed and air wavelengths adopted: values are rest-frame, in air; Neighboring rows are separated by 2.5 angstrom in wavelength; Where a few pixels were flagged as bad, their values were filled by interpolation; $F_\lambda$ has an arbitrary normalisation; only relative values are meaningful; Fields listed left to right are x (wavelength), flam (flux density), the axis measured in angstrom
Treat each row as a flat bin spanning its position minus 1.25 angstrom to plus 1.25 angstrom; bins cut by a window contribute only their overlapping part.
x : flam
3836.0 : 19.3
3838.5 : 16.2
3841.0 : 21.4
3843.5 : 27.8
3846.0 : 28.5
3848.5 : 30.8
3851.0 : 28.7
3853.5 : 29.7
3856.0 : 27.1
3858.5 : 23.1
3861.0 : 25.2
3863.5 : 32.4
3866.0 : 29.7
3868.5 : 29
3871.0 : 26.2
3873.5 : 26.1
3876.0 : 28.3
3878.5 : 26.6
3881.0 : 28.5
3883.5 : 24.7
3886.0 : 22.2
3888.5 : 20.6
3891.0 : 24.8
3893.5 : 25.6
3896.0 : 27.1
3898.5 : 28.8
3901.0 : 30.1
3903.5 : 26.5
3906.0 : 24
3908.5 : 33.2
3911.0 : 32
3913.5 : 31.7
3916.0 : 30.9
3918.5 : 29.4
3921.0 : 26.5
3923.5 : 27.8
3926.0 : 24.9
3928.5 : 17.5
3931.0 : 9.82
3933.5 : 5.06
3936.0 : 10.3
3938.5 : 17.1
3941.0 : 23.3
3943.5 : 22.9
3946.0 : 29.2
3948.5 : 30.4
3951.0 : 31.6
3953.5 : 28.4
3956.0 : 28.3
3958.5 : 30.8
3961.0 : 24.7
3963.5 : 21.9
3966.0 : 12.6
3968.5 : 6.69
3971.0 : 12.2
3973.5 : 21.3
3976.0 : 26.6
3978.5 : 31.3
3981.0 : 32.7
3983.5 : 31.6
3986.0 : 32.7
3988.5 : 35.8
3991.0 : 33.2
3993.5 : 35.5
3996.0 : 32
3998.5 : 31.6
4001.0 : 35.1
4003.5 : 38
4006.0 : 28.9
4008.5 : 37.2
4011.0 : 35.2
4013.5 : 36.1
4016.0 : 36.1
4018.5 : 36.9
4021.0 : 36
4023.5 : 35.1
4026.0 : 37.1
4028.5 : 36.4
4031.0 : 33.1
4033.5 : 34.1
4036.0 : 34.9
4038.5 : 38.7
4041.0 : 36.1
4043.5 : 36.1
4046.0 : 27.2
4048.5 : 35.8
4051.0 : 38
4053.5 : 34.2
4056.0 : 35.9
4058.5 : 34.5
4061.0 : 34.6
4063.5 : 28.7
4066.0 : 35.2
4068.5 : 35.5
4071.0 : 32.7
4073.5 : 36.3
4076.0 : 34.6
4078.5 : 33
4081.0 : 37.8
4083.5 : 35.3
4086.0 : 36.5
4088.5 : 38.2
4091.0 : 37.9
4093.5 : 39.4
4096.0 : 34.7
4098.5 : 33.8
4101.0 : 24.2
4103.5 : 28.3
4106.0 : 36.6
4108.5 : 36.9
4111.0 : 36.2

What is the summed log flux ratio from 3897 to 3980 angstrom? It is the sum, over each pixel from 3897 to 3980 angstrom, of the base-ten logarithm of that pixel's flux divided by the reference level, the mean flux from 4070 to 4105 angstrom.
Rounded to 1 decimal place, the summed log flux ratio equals -6.5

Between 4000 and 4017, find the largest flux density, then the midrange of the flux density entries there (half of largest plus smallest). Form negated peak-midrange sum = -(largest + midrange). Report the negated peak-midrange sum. -71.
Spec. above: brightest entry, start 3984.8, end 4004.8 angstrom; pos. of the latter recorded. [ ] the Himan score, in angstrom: 4003.5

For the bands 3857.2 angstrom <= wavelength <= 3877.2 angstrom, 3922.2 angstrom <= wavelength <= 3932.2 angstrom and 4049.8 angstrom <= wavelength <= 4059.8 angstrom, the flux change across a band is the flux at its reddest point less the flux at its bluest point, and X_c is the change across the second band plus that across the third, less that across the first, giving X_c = -27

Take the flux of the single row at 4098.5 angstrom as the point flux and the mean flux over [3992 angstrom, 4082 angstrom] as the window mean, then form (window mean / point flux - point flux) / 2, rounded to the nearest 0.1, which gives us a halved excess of -16.4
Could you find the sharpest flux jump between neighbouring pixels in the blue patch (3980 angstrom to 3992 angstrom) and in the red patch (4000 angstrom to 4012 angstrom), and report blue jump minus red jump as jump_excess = -6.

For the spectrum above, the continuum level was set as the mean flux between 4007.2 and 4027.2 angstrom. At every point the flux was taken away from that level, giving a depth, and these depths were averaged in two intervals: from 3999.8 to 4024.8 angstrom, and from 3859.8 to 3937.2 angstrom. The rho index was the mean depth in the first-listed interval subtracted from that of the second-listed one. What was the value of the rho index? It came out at 10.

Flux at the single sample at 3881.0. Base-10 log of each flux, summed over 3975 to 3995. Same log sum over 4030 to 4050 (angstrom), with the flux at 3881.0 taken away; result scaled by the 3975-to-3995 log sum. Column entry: -1.34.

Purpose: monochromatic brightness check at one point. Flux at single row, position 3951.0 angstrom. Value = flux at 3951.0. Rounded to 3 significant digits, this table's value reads 31.6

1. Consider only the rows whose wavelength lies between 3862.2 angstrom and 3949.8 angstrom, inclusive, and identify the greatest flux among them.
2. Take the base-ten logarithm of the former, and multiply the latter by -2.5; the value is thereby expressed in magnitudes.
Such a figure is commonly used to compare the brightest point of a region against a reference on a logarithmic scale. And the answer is -3.803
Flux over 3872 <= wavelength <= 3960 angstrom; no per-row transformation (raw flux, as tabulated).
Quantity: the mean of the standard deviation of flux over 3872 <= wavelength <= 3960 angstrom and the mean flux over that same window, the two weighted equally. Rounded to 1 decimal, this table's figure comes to 15.9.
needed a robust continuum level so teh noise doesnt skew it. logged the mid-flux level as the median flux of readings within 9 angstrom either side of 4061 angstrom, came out 34.6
